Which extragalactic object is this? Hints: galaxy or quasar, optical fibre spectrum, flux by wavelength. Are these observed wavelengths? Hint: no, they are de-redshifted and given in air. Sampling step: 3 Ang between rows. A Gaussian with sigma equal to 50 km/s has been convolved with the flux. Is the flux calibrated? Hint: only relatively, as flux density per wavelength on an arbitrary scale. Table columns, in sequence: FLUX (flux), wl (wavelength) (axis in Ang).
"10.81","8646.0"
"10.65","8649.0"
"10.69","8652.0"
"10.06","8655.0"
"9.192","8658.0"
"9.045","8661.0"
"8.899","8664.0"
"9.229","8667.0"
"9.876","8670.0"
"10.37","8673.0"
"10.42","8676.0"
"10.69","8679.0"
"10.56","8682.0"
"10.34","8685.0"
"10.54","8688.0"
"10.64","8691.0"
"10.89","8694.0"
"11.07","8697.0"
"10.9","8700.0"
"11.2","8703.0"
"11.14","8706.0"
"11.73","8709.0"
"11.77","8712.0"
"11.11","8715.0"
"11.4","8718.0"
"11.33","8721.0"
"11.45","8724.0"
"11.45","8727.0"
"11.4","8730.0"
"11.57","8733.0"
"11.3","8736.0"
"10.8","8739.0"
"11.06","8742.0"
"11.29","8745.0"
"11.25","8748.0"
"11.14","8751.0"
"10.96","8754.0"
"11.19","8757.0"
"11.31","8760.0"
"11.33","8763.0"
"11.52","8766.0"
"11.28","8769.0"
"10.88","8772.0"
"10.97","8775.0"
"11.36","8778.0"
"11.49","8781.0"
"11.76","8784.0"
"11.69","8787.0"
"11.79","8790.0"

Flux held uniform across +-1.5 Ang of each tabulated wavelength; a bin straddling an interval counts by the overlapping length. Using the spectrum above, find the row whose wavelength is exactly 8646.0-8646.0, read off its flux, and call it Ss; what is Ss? 10.81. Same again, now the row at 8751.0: 11.14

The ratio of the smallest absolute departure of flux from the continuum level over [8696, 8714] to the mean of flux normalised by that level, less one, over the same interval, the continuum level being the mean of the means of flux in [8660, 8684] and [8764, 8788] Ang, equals 4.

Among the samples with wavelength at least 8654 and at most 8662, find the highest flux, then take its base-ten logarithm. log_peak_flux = 1.00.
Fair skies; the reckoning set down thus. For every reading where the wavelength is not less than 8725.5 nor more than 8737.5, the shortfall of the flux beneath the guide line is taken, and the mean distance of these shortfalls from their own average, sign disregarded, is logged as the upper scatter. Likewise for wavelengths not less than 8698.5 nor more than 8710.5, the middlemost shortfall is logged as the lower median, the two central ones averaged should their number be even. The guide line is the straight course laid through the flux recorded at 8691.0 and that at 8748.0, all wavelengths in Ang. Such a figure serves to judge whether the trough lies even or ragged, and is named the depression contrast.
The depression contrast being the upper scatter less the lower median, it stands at 0.482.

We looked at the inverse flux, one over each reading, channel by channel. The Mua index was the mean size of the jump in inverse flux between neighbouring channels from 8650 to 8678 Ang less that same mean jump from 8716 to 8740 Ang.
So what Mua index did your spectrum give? 0.0031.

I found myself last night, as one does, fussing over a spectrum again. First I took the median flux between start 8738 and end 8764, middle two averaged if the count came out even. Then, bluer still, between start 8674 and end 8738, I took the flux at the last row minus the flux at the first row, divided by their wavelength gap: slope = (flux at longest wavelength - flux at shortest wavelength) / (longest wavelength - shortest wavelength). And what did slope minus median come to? -11.2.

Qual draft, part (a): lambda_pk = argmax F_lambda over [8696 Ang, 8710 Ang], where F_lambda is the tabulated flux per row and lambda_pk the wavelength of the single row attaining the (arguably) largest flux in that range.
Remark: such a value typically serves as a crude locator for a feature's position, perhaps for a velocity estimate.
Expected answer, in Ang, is 8709.0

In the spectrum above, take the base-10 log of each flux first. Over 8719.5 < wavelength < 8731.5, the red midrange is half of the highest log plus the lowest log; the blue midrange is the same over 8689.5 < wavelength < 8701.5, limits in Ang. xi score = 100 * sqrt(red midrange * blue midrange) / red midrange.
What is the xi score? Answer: 99.0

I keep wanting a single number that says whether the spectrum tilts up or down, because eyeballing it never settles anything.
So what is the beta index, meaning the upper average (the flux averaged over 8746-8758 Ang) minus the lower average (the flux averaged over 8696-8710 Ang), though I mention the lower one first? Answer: -0.1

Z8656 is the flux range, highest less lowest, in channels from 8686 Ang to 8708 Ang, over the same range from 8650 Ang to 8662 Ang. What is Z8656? 0.40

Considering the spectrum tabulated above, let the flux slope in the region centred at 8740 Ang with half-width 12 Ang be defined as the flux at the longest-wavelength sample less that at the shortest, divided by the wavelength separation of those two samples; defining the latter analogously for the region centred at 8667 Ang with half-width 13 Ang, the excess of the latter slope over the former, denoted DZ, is 0.039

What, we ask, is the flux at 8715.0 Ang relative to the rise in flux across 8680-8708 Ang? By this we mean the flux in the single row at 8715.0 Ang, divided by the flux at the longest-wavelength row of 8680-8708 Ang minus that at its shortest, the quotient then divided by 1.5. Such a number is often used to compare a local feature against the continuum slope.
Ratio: 13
